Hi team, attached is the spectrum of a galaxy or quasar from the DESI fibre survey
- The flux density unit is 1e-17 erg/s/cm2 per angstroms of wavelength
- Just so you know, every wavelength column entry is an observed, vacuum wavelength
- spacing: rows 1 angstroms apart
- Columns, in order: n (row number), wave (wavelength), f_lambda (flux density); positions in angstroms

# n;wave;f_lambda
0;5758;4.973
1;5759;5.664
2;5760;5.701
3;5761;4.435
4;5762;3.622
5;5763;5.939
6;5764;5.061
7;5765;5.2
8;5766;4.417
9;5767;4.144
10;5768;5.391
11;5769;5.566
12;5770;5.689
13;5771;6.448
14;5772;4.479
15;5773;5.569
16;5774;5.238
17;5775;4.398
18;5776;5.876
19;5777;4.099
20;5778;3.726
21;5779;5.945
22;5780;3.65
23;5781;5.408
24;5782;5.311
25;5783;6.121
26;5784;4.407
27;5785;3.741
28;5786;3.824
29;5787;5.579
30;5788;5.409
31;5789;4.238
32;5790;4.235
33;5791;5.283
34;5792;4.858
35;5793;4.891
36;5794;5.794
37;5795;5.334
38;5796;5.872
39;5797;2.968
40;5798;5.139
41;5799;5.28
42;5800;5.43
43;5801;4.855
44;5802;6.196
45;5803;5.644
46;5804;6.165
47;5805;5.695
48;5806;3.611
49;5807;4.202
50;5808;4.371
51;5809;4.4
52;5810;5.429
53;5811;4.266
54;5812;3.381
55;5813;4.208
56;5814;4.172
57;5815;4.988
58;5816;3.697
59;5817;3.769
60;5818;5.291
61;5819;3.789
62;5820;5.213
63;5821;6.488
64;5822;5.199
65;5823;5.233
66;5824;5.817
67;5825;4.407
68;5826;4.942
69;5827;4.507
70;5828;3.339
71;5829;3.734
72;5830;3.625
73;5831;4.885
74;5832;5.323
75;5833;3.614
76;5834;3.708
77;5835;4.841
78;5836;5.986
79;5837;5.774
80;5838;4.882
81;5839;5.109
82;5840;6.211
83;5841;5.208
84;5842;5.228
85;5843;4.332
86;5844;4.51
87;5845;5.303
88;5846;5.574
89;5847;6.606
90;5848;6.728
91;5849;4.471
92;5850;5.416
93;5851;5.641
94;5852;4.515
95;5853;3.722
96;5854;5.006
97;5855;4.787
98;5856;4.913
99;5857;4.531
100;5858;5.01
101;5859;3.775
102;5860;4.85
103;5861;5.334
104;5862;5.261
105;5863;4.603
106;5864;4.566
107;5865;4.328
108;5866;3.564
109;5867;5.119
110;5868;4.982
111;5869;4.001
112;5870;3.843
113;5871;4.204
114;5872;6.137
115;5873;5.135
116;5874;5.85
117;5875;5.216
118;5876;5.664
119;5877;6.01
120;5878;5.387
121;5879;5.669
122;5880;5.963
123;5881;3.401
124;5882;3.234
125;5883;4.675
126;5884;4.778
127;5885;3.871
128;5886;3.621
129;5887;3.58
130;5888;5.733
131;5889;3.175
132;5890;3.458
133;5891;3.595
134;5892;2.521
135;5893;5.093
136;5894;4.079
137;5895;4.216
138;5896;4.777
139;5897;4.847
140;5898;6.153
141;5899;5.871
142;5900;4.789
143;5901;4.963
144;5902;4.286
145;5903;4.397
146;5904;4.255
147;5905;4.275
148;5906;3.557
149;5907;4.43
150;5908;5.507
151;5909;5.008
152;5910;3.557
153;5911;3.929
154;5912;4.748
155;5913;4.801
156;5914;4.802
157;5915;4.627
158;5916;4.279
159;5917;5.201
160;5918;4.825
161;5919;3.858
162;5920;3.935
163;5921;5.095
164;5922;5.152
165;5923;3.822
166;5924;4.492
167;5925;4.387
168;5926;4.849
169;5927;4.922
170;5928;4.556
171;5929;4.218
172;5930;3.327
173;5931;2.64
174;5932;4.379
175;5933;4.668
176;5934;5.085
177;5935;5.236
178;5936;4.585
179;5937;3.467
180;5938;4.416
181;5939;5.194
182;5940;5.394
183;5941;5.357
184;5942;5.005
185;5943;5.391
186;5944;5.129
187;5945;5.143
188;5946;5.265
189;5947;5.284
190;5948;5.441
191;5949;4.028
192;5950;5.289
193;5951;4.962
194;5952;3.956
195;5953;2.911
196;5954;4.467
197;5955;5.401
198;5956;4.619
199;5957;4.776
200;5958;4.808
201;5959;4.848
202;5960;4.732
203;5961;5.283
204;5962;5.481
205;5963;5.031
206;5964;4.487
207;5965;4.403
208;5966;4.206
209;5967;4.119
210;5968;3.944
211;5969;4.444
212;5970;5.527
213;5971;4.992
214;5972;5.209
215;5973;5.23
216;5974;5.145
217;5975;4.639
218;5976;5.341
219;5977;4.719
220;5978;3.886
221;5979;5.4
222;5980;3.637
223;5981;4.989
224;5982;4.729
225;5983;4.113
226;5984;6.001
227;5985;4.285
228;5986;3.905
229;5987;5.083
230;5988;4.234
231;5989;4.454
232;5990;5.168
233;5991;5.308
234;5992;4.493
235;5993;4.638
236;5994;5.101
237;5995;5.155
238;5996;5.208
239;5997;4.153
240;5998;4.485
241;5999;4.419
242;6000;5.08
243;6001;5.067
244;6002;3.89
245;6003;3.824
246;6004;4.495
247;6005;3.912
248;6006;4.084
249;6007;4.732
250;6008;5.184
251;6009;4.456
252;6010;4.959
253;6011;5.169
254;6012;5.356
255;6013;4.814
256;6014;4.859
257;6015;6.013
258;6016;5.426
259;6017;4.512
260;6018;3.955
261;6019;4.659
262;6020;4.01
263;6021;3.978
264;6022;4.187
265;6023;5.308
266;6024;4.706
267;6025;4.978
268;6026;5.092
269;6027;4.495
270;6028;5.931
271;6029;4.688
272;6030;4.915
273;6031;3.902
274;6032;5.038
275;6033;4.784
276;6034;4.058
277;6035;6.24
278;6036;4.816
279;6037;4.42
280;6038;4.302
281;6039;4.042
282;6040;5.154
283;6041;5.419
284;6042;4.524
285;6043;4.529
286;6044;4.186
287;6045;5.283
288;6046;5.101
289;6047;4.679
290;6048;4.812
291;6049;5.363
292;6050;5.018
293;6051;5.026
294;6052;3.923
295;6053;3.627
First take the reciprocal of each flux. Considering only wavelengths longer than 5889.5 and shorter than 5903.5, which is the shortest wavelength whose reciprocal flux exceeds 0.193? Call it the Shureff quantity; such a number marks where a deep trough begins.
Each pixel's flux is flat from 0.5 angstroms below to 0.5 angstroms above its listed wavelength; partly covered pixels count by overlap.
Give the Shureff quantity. 5890 angstroms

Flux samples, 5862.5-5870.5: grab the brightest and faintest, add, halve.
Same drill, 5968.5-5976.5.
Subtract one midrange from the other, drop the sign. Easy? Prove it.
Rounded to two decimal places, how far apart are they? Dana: 0.64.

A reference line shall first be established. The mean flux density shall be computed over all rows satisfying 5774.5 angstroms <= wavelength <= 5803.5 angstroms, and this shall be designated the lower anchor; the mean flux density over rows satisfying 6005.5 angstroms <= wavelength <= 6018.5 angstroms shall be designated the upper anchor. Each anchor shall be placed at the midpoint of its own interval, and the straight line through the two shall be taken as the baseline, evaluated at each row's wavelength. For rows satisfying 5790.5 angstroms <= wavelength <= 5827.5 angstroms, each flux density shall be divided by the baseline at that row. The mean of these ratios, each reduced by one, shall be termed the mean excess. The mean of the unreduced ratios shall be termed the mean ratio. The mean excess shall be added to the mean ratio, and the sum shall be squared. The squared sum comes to 1.0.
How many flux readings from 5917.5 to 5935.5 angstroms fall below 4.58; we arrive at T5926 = 10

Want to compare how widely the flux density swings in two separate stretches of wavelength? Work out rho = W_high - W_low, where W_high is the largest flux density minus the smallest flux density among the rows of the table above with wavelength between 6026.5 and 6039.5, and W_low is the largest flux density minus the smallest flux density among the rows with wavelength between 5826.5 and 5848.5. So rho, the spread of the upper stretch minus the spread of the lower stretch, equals -1.1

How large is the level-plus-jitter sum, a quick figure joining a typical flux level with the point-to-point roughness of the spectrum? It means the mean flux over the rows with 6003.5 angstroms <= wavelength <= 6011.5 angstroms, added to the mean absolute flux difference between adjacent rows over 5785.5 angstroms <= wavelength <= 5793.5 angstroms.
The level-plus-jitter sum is 5.28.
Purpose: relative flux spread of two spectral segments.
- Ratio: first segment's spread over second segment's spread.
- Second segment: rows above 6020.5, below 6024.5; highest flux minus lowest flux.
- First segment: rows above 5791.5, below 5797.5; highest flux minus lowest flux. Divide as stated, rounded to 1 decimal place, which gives 2.2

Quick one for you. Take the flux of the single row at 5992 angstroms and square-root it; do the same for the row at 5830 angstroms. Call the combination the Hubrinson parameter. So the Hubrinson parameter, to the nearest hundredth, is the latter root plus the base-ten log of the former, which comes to 2.23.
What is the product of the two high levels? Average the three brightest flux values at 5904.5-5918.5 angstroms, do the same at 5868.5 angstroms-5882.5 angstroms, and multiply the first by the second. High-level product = 31.6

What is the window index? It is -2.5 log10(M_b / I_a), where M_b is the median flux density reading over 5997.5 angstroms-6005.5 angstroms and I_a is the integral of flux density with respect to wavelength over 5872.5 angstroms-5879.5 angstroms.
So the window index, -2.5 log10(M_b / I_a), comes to 2.35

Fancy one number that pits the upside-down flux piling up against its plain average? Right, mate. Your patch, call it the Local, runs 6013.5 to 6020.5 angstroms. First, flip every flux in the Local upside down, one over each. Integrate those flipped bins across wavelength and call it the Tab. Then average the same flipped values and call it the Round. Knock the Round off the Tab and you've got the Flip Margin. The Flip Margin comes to 1.28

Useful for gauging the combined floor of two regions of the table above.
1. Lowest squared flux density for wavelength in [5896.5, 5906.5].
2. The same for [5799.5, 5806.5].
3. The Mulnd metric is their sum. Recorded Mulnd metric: 26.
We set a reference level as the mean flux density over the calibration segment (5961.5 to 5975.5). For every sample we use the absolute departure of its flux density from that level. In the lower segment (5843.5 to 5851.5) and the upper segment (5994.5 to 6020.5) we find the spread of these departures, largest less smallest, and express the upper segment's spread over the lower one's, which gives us 0.71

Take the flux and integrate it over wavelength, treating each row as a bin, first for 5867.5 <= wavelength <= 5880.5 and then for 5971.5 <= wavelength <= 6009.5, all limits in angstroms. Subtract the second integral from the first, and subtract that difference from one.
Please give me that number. 111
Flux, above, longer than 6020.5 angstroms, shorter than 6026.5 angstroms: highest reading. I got 5.308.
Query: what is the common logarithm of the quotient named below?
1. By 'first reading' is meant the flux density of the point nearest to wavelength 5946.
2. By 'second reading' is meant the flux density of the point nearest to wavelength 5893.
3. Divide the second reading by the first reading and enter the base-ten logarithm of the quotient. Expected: -0.014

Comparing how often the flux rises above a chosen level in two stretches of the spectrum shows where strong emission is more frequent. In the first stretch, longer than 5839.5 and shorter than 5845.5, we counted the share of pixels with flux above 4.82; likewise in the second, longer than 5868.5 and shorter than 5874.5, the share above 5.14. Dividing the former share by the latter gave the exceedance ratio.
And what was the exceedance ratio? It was 2.0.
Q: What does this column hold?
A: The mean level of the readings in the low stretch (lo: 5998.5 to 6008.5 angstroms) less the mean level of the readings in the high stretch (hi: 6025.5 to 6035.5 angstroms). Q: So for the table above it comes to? -0.45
